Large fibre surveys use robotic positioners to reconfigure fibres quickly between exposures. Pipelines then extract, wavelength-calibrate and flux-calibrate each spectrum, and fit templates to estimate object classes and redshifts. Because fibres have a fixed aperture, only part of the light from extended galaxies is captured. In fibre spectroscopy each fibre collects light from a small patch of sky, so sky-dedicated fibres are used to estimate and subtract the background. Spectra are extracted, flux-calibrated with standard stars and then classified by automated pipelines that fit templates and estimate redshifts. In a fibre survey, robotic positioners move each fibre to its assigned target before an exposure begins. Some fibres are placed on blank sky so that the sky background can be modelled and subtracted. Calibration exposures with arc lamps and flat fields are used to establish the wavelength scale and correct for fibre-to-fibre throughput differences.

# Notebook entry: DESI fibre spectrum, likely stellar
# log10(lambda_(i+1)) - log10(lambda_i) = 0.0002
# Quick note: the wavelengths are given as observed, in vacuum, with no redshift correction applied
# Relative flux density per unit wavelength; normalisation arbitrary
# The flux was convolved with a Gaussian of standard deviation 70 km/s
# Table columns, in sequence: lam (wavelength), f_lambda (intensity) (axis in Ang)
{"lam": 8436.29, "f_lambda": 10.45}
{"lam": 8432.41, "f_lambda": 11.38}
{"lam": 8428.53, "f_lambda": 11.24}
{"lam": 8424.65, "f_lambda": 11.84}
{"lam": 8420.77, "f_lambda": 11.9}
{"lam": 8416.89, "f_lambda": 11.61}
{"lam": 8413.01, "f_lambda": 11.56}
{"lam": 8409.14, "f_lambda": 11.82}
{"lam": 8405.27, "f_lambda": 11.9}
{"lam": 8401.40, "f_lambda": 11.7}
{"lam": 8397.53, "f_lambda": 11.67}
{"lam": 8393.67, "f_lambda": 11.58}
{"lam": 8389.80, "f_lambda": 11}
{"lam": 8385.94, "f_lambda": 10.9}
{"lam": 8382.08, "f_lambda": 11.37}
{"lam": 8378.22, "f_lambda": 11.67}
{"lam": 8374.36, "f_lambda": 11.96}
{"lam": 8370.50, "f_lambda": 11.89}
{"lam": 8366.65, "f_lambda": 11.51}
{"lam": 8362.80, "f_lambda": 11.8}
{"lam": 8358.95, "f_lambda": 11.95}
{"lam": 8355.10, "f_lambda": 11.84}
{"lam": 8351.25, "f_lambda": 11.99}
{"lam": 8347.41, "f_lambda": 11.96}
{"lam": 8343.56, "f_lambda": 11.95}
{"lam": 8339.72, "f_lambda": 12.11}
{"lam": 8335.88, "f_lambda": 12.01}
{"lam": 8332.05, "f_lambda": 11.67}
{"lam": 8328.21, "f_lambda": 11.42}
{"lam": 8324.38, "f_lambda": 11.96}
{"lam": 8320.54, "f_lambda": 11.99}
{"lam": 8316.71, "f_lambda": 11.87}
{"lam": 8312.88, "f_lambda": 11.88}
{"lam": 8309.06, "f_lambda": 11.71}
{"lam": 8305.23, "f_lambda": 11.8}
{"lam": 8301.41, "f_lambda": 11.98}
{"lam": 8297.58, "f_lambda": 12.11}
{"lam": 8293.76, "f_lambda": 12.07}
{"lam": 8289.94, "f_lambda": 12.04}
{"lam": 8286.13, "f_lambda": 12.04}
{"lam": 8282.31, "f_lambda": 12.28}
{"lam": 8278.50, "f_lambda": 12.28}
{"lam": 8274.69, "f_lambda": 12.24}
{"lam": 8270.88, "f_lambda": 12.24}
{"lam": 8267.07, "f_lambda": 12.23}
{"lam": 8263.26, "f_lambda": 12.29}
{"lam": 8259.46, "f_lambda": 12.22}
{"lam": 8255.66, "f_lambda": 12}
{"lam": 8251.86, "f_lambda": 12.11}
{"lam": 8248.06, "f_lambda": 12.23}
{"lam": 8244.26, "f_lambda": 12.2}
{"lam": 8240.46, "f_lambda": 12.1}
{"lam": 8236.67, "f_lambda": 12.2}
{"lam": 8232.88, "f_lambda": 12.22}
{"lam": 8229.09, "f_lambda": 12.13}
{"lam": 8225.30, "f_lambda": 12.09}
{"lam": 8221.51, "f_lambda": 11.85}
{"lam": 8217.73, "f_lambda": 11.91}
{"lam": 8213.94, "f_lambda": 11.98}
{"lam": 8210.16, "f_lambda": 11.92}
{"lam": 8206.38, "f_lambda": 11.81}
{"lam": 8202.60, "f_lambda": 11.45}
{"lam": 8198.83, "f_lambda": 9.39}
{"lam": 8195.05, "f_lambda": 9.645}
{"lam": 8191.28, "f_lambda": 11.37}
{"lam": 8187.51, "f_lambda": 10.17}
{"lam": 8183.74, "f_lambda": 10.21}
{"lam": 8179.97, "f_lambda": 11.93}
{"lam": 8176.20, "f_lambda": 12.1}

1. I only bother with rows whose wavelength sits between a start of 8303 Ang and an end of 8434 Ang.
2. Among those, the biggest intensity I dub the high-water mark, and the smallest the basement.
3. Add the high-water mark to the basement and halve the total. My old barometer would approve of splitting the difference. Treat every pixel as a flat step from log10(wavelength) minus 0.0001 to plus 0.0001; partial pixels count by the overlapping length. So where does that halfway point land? 11.5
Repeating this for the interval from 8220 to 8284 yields 12.1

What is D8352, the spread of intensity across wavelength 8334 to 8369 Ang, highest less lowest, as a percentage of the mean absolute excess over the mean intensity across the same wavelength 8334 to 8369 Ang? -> 485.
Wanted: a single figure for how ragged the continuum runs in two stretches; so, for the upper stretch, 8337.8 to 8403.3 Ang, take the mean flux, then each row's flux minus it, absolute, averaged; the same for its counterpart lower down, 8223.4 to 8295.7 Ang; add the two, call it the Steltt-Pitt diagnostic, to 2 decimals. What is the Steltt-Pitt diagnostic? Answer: 0.34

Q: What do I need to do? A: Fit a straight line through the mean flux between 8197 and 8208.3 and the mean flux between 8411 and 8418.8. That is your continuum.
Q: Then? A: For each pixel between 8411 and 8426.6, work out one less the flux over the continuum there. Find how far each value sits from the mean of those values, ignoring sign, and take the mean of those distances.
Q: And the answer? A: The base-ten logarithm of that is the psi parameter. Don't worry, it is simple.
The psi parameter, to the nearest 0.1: -2.0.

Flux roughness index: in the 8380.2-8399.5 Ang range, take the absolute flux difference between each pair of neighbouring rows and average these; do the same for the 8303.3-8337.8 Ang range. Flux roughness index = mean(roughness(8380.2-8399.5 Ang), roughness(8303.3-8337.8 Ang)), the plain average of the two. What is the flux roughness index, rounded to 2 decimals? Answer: 0.25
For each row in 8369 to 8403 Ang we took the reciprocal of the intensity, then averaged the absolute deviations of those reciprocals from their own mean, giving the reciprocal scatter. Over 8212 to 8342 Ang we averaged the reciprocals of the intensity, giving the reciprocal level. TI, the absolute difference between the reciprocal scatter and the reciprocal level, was 0.0808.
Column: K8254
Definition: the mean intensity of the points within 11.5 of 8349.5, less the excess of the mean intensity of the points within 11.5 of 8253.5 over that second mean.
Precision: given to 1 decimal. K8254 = 11.8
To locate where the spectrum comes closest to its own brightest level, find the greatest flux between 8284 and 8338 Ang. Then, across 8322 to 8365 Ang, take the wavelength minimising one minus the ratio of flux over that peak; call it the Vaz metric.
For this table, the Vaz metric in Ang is 8339.72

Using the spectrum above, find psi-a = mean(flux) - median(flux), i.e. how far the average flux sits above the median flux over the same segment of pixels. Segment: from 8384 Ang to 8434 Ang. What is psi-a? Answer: -0.06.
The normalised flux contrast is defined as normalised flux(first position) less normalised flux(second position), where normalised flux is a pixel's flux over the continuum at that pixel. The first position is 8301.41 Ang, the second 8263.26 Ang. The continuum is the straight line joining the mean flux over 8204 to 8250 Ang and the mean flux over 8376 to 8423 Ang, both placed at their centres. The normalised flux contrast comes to -0.017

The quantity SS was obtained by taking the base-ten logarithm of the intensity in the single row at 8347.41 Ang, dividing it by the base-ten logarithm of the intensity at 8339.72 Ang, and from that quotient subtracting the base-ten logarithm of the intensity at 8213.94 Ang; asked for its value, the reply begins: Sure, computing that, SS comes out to -0.083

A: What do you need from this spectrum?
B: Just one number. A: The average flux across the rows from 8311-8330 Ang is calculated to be 11.8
